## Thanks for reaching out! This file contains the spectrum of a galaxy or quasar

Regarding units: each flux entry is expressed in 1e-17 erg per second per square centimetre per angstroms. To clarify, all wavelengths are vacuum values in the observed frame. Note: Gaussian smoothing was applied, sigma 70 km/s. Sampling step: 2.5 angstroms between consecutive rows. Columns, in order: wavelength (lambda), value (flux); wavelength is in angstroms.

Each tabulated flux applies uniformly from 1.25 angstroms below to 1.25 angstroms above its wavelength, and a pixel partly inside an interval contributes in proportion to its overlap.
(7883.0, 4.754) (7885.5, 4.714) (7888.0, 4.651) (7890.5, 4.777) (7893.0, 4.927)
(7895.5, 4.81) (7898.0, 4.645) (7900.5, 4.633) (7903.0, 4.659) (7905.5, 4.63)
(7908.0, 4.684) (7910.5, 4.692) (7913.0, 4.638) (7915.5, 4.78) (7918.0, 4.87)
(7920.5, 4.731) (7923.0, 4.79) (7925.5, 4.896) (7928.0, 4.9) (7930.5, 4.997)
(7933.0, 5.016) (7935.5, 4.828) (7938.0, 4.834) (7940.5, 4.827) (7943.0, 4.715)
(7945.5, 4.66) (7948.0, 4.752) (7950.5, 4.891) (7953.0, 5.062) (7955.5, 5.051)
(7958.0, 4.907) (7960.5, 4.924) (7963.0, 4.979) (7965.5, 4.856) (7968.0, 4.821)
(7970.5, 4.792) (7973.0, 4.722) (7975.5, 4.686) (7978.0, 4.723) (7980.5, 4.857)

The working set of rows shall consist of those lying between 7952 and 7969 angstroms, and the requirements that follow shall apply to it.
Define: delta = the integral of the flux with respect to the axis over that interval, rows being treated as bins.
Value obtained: 84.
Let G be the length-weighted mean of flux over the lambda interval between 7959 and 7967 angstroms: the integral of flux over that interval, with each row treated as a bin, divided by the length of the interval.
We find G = 4.92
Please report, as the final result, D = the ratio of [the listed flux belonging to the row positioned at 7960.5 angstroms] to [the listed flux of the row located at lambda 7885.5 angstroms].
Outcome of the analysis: 1.04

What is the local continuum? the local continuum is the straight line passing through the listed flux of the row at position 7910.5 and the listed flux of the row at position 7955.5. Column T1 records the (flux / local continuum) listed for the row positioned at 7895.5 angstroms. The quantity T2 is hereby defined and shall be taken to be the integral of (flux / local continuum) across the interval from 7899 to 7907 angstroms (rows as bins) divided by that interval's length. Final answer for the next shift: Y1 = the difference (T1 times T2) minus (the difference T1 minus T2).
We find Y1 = 1.00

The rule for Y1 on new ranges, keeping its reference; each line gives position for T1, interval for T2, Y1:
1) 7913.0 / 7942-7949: 0.89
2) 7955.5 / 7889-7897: 1.12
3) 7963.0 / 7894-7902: 1.05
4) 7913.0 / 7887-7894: 1.11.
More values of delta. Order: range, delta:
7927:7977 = 243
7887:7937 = 239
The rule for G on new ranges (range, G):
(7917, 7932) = 4.87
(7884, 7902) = 4.74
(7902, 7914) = 4.66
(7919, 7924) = 4.76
